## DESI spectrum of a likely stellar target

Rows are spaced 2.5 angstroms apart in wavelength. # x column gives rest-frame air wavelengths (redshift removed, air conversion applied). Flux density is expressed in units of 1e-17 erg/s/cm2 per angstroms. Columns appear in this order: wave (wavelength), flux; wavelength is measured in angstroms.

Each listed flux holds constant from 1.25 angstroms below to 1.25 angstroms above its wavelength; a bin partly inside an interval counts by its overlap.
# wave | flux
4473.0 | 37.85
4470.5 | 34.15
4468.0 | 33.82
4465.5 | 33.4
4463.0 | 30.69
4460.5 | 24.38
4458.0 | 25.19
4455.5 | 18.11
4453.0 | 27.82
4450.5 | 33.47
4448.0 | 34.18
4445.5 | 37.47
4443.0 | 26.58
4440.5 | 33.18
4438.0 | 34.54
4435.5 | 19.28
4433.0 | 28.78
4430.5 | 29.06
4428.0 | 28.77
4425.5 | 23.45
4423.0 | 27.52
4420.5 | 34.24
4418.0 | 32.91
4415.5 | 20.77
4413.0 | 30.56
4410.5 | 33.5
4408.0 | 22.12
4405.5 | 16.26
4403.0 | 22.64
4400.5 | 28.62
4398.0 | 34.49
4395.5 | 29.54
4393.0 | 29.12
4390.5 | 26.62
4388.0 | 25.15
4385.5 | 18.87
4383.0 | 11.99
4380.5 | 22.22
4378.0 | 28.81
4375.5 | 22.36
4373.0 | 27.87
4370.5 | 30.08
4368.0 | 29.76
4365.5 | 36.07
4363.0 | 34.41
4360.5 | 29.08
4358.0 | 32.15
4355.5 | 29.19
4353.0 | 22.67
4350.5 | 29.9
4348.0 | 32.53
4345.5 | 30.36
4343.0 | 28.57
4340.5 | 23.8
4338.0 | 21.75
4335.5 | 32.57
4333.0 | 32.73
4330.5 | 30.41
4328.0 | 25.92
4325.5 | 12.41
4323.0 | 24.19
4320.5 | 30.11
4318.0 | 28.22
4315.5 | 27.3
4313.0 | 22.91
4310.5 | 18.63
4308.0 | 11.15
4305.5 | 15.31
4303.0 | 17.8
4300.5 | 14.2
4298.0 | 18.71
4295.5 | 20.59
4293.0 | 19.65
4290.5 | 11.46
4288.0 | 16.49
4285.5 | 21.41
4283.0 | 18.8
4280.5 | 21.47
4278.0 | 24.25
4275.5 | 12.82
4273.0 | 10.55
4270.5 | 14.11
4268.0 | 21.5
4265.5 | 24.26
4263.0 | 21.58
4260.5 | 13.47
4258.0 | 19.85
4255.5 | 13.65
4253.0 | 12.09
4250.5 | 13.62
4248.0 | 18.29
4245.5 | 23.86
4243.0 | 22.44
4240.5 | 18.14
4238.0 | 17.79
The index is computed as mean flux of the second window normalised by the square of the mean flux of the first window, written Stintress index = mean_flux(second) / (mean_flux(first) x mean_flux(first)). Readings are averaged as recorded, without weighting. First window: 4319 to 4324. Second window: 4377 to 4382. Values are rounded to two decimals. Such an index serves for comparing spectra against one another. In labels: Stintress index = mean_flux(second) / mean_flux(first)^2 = 0.03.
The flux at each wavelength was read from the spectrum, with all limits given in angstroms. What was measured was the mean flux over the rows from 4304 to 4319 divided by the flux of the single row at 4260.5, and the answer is 1.5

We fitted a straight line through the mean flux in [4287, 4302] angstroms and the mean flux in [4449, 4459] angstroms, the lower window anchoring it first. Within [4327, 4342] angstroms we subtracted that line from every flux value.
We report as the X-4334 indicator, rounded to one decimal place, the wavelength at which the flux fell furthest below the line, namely 4338.0 angstroms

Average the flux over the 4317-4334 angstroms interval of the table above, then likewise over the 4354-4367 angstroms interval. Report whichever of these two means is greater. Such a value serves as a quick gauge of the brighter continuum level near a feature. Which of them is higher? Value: 32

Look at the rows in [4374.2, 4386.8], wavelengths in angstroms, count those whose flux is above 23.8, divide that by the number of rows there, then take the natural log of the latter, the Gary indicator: -1.6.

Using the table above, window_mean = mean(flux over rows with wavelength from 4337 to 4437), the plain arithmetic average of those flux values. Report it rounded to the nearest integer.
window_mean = 27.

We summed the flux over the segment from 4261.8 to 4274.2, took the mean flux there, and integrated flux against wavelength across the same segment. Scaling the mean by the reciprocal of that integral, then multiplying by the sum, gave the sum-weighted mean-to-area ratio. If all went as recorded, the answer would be 7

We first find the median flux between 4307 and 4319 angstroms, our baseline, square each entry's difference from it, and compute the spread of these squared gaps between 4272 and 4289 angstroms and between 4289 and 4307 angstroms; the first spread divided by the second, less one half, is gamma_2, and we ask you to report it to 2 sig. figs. 0.81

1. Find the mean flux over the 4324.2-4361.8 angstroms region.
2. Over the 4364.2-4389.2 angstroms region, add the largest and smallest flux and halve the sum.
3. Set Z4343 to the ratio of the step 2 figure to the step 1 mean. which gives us 0.87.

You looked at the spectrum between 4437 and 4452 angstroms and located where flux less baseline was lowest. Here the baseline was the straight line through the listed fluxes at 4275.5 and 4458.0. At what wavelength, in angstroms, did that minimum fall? 4443.0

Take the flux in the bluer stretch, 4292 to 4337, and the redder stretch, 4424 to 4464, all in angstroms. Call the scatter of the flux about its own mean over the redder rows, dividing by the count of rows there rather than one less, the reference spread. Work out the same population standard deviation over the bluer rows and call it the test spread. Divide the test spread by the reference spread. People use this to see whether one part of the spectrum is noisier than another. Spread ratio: 1.3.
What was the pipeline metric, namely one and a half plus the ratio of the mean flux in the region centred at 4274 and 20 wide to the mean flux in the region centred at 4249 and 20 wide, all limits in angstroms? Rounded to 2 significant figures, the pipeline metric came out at 2.5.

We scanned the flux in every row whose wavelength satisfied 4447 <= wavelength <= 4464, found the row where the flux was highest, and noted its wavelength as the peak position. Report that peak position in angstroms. 4448.0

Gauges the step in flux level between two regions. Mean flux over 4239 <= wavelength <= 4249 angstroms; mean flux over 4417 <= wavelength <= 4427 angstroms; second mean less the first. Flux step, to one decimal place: 8.8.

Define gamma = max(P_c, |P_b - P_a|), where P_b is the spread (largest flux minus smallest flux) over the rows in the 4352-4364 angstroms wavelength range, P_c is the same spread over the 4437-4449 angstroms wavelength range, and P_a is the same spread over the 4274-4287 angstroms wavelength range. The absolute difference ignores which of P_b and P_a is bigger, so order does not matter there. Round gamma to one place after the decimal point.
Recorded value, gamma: 10.9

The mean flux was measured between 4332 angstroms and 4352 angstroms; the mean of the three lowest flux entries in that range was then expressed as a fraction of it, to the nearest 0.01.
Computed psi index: 0.85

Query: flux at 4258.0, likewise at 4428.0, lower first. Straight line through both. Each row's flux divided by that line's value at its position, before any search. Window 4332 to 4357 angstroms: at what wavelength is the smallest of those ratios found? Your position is 4338.0 angstroms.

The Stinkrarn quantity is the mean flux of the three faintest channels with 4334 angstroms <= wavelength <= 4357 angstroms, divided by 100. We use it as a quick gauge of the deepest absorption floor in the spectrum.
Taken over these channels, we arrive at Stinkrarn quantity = 0.23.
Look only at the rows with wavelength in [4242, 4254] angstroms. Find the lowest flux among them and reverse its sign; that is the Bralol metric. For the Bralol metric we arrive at -12.1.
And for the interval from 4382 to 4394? -12.0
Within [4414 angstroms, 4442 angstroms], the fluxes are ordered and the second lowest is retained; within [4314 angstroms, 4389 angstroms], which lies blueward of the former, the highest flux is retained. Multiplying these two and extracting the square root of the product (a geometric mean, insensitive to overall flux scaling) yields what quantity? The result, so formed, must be 27.4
